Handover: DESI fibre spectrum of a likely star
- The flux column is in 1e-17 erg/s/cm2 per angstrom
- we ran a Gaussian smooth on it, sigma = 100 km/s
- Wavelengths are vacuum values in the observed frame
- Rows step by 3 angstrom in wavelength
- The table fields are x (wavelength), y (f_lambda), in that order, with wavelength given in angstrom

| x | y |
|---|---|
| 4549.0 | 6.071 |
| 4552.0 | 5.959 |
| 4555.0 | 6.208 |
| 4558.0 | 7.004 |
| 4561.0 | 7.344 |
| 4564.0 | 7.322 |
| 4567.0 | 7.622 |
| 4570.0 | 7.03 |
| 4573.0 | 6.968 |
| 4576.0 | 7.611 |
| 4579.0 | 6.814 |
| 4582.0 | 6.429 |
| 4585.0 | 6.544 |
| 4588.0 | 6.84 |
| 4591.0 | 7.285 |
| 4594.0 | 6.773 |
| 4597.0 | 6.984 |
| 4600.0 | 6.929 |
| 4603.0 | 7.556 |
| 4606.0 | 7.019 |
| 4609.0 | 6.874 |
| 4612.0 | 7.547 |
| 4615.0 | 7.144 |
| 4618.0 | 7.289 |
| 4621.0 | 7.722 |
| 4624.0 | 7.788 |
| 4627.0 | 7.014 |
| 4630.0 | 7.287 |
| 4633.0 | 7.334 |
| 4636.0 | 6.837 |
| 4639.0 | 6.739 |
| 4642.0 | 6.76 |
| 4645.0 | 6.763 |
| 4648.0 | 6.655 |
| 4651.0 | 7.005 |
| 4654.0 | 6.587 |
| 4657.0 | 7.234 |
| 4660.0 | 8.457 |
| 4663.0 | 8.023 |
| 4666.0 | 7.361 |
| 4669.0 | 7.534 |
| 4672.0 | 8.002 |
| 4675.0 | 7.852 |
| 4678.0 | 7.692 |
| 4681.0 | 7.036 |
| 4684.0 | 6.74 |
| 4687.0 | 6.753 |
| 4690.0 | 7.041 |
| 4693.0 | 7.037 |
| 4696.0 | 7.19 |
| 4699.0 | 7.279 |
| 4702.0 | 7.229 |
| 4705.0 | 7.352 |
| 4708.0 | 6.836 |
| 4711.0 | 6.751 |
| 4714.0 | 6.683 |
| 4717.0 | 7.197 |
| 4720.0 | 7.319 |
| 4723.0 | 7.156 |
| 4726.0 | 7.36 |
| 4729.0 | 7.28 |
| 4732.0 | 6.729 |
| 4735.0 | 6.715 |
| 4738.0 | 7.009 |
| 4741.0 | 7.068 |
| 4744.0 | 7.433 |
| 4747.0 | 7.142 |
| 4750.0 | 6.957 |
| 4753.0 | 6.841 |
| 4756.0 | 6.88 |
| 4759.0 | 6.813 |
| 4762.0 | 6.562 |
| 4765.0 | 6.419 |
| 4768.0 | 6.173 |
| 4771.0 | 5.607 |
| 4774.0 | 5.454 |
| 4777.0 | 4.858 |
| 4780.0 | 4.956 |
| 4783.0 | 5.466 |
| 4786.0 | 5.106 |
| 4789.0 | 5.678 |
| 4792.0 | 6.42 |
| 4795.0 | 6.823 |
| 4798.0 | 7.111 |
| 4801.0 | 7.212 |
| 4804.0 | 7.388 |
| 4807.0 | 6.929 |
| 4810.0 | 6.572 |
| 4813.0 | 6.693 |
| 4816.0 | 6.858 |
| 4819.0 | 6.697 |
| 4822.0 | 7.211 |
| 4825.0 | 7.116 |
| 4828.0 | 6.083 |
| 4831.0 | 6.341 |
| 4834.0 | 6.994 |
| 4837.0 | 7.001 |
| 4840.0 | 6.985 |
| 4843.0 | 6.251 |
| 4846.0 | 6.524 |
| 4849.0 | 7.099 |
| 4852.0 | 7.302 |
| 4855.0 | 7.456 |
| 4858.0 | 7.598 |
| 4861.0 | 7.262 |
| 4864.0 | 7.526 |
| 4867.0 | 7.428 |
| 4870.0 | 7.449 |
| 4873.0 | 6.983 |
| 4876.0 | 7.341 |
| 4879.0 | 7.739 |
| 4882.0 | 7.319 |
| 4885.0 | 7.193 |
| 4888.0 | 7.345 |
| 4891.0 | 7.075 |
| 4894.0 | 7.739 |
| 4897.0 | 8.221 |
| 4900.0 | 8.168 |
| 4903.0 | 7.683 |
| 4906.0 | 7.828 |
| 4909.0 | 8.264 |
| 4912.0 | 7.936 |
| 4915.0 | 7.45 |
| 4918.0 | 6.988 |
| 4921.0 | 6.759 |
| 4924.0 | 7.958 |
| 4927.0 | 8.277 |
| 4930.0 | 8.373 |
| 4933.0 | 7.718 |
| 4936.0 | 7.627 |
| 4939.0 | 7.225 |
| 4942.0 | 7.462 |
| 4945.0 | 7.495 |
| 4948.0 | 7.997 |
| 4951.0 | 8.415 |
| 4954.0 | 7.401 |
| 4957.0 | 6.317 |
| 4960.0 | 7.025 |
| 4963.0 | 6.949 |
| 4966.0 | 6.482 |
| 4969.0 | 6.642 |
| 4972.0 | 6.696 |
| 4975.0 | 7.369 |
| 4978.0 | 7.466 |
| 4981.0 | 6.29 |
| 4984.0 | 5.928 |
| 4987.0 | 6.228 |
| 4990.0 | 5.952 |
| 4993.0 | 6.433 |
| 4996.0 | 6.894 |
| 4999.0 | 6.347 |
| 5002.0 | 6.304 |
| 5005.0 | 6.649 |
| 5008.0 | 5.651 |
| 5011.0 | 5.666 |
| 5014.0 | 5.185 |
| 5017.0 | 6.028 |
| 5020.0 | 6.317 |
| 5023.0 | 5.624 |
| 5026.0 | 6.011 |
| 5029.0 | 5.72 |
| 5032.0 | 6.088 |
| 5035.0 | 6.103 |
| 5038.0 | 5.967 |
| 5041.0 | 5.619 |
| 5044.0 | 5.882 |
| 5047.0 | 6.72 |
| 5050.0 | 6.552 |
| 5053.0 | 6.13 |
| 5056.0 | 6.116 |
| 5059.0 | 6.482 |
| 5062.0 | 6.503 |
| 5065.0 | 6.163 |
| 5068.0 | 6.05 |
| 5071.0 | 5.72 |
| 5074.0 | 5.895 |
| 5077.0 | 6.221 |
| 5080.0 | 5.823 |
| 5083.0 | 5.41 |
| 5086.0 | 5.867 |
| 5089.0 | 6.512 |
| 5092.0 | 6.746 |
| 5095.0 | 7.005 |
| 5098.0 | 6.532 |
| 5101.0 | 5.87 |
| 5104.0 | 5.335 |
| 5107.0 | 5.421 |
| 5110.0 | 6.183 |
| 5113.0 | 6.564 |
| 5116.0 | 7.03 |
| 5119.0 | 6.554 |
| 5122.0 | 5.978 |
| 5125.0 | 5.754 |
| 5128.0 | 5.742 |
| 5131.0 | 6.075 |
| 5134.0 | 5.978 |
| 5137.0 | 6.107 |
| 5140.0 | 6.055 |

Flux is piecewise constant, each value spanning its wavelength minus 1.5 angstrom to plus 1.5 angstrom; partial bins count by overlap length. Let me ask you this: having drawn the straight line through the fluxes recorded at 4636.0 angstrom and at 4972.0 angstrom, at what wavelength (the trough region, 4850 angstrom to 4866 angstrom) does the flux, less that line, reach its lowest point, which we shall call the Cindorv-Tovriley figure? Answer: 4861.0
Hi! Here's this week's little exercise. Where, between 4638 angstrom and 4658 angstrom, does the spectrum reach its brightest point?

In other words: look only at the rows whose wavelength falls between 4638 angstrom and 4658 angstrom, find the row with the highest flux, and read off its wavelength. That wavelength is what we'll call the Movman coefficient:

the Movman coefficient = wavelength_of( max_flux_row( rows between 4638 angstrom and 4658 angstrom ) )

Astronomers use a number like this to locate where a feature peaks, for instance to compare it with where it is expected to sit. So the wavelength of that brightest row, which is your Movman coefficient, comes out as 4657.0 angstrom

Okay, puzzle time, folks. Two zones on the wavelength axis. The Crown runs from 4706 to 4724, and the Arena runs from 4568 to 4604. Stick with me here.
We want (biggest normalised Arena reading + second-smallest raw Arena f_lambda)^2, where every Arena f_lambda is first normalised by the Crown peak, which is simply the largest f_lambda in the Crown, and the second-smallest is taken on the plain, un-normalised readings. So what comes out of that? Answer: 57.5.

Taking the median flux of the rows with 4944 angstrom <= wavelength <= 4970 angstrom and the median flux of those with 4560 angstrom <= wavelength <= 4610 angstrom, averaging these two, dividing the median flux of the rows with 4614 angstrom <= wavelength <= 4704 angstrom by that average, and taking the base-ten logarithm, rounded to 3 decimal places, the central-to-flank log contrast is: 0.013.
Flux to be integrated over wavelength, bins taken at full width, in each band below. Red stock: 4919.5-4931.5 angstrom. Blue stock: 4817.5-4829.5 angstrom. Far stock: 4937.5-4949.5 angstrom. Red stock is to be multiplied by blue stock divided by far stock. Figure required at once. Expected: 85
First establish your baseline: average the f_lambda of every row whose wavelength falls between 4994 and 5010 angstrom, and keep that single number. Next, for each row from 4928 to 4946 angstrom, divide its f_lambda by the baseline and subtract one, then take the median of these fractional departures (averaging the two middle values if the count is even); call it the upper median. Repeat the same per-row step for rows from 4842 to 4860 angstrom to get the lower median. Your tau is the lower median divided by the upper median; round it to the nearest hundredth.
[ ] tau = 0.70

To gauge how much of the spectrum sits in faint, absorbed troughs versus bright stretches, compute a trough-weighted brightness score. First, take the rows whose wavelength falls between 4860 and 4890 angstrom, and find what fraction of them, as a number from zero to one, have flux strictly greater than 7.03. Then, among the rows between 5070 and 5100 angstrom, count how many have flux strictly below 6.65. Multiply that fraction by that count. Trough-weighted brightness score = 7.2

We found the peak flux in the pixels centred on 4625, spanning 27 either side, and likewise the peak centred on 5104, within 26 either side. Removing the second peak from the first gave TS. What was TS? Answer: 0.8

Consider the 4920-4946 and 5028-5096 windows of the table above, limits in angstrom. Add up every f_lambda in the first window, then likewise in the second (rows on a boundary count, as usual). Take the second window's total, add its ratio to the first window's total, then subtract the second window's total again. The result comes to 2.05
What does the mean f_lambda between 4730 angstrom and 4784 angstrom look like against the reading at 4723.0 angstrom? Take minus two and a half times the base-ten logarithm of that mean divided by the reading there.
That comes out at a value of 0.12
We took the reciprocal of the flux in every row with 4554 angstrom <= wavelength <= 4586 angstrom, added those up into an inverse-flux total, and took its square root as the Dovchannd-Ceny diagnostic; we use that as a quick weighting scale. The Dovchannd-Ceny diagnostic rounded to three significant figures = 1.26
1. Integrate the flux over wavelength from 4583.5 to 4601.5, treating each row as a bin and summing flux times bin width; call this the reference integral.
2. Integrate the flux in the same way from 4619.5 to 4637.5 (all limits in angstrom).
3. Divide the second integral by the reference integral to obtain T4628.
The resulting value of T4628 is 1.1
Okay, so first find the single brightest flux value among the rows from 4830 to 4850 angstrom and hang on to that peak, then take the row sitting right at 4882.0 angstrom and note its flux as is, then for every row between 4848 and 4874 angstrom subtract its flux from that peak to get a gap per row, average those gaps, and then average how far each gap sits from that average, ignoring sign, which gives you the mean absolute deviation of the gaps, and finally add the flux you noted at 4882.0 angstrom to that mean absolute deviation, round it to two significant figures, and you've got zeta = 7.5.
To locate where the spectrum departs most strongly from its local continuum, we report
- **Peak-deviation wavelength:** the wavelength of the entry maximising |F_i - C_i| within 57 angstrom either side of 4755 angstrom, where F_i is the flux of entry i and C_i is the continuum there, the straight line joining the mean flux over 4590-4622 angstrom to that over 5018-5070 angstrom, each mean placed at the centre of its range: 4777.0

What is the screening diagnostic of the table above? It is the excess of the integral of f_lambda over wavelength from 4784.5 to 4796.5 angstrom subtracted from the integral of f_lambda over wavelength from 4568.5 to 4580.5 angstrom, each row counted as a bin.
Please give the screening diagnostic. 13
